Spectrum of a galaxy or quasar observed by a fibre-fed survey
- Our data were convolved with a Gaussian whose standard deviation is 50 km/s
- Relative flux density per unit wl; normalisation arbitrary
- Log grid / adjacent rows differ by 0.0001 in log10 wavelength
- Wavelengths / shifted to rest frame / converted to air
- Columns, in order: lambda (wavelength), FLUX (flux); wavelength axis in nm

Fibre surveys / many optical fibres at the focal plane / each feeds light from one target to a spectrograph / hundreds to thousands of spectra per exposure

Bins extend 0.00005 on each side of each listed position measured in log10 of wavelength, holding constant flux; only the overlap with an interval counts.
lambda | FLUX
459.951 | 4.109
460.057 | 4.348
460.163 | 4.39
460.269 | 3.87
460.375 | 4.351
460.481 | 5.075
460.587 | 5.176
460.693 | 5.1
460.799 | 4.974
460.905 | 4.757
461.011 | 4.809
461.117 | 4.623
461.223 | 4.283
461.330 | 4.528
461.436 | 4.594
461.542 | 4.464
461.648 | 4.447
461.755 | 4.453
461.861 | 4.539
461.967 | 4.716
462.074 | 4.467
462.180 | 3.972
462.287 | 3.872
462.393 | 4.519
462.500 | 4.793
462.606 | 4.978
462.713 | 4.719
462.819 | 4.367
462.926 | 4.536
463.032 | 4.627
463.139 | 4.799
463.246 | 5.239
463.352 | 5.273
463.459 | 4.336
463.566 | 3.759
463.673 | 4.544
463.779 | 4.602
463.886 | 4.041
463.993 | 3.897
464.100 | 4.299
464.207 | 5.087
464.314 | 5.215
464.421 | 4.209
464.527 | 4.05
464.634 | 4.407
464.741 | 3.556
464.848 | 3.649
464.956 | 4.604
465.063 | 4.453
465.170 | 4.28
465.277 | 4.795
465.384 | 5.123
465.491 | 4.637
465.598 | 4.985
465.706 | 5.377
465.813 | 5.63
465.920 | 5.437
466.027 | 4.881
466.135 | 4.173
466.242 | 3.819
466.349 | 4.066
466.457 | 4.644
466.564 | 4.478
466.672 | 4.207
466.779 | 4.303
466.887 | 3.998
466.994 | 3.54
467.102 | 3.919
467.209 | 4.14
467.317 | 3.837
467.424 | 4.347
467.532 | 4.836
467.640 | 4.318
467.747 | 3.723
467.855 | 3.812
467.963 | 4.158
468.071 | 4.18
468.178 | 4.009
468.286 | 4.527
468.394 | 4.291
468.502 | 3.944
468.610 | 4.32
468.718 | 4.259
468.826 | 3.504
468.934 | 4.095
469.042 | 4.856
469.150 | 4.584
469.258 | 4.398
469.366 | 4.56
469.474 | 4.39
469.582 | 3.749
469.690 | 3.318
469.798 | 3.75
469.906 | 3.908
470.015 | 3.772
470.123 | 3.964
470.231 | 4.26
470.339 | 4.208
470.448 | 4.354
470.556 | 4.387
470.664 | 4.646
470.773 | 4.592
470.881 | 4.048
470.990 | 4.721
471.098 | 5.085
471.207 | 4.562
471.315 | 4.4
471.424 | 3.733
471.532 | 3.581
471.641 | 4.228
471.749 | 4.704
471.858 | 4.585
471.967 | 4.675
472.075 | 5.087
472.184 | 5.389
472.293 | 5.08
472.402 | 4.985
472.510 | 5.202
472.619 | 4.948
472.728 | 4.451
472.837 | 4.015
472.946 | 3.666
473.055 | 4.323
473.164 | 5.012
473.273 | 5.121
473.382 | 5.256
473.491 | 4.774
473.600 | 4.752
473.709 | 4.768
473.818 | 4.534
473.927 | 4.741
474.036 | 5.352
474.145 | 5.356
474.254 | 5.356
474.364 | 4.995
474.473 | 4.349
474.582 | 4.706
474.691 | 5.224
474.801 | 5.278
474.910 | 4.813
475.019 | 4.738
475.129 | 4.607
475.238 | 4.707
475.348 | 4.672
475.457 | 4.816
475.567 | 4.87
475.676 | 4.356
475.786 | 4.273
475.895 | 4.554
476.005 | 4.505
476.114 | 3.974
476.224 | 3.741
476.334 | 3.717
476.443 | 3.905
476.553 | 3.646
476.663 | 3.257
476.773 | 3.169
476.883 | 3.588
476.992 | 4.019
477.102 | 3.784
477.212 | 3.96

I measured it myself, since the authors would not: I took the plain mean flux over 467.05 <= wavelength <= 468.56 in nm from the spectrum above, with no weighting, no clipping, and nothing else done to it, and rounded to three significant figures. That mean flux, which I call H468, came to 4.15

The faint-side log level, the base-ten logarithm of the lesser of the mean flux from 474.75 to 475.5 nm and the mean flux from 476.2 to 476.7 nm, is 0.56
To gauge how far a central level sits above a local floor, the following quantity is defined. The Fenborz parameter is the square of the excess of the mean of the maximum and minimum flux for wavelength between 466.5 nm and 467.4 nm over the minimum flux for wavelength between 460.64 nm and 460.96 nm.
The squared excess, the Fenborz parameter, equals 0.56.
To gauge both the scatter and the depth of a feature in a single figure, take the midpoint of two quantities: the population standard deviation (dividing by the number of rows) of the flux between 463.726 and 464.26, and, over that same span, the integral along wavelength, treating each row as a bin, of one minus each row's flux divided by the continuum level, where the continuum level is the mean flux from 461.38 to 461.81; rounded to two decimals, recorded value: 0.22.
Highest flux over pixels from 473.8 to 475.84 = 5.356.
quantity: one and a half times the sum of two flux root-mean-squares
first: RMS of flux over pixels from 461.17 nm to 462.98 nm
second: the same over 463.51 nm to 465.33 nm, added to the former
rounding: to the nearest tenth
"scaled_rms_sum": 13.3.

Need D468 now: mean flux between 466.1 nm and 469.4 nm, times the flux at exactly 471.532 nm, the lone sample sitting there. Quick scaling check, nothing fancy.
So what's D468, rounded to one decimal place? 15.0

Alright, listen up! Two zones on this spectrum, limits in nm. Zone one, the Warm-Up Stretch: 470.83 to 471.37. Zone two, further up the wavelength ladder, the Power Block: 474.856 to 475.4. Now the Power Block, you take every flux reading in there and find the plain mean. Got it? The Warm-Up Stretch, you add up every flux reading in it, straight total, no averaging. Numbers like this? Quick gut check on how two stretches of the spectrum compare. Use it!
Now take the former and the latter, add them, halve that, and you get 13.8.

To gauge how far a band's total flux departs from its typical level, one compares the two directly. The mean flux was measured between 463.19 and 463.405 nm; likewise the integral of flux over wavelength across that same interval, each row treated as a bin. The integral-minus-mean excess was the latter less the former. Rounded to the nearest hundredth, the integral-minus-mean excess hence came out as -4.13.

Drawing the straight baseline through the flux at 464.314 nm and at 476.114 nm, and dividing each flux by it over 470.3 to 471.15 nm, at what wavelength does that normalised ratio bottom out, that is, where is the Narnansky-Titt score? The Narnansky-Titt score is 470.881 nm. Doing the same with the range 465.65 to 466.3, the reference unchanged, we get 466.242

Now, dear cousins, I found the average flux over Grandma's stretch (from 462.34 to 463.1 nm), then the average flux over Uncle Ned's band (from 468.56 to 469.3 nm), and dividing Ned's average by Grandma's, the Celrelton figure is 0.92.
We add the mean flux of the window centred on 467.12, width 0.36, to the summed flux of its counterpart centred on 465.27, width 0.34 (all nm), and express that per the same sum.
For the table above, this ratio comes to 1.27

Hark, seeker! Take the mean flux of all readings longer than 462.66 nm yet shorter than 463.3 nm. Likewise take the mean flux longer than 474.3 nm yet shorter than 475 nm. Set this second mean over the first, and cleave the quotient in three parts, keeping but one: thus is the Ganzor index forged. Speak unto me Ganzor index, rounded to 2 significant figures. 0.35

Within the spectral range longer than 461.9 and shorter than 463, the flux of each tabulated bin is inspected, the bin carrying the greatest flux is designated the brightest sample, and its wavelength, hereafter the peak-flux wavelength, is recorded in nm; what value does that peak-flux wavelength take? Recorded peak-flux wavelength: 462.606 nm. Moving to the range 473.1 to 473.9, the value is 473.382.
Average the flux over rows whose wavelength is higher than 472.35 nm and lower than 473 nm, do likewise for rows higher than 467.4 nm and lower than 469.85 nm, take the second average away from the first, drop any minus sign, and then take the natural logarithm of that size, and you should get -1.0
